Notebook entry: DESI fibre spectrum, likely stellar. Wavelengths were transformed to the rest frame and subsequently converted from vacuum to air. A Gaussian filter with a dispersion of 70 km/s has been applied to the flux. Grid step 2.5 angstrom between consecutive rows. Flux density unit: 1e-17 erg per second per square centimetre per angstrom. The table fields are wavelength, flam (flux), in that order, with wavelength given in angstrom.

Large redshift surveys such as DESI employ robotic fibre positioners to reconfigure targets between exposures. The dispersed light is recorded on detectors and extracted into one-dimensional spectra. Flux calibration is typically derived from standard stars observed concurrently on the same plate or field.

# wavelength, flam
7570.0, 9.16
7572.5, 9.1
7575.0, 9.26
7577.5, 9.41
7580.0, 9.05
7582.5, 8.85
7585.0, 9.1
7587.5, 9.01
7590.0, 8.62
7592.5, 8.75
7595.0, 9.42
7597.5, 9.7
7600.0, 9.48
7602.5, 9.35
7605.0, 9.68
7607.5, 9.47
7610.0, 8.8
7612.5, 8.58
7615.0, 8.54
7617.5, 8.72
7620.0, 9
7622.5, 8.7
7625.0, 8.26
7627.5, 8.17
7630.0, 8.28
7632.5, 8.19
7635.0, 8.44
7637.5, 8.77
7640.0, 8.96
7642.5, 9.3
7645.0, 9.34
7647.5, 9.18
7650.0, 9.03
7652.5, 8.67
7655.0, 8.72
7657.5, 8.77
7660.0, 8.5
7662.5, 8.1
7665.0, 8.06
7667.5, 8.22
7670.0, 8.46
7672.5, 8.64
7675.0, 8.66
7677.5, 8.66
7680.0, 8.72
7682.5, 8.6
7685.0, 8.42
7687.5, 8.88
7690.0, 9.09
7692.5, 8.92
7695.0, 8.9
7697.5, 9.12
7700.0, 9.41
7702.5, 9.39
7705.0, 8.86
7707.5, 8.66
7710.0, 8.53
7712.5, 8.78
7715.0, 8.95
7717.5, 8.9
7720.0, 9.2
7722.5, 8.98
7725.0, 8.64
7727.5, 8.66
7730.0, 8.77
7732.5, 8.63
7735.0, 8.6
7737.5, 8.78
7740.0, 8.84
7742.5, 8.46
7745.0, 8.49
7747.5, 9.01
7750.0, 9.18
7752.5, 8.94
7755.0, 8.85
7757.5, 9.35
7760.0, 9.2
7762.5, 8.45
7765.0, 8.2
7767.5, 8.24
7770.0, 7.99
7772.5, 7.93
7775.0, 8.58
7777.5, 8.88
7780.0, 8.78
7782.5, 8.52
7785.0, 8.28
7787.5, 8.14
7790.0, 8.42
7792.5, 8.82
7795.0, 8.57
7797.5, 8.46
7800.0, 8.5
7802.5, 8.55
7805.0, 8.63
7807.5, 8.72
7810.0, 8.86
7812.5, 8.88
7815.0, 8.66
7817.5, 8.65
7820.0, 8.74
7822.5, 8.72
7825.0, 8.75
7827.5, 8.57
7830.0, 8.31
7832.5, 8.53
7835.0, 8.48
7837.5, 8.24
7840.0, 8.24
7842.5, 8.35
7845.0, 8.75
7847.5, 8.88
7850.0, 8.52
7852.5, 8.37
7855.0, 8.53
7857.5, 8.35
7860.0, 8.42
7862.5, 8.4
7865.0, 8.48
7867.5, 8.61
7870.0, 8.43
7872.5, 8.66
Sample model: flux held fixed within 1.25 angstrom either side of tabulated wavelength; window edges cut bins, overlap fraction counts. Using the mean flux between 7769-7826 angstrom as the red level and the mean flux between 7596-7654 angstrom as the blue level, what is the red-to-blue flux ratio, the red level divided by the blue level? 0.963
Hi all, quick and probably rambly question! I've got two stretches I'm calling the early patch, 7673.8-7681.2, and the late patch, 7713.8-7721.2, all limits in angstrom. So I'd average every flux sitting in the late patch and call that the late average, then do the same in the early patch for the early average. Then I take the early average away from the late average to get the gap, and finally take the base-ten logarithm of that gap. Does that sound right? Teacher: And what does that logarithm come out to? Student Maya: -0.47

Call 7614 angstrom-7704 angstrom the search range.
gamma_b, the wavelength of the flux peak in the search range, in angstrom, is 7700.0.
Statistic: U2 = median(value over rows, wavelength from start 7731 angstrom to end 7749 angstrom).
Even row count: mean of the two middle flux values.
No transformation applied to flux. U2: 8.63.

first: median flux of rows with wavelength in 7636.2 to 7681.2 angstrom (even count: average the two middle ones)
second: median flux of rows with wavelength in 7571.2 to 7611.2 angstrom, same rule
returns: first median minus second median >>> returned -0.5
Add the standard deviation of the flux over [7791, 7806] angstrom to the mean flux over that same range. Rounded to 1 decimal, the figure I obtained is 8.7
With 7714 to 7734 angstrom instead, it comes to 9.0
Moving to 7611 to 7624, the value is 8.9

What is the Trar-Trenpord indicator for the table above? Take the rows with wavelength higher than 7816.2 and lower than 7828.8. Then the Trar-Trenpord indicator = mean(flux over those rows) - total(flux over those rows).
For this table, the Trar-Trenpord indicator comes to -34.7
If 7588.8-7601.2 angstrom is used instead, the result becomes -36.8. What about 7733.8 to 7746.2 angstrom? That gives -34.5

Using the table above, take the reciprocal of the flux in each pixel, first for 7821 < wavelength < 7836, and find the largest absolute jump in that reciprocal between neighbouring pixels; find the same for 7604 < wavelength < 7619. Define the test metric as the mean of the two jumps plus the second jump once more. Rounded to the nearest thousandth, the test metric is 0.014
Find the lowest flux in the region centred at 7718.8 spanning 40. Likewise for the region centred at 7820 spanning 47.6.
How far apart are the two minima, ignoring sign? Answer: 0.29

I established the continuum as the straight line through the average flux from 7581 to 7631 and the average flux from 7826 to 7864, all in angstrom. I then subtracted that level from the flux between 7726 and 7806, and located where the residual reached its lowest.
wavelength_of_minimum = 7772.5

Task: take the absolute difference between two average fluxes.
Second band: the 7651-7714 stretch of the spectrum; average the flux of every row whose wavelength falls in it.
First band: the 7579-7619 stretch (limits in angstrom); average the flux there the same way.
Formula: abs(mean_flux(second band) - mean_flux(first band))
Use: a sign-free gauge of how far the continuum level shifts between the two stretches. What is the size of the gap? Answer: 0.36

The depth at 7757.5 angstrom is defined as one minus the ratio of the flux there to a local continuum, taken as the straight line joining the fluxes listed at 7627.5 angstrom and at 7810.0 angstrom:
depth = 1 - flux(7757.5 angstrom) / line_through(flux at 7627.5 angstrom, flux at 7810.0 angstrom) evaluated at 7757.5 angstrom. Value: -0.08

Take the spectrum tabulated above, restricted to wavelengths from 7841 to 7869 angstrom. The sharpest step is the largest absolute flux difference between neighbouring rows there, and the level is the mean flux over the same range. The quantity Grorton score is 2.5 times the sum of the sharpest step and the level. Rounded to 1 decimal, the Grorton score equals 22.3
